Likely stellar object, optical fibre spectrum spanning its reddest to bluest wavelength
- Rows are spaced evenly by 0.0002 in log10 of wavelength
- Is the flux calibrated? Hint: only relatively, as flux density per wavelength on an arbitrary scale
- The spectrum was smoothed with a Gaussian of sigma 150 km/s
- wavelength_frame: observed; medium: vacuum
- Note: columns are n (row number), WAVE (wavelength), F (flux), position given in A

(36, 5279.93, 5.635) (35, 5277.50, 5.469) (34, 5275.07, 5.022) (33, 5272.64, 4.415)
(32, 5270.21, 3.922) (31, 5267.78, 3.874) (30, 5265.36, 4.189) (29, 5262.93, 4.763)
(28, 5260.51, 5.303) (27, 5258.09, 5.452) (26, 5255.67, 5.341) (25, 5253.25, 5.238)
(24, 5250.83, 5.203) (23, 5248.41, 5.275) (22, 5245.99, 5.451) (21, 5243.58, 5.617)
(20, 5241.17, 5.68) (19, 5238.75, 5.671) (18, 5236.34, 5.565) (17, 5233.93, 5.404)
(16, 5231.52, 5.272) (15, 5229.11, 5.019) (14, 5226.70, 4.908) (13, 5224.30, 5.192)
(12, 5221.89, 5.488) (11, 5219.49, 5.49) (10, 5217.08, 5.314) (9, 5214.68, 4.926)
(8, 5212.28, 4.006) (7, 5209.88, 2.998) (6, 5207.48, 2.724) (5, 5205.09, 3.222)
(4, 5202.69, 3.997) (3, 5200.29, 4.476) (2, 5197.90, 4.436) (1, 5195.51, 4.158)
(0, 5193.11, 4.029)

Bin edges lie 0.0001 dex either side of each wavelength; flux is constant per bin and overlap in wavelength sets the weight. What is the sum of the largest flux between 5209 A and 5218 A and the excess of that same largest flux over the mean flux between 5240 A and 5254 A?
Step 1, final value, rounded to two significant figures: 5.2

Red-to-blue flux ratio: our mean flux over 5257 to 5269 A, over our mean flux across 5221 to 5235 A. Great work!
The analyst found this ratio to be 0.90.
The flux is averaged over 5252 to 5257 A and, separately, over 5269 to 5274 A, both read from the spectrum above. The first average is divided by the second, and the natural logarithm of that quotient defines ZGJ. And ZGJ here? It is 0.2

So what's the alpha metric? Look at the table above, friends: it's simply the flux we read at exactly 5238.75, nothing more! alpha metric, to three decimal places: 5.671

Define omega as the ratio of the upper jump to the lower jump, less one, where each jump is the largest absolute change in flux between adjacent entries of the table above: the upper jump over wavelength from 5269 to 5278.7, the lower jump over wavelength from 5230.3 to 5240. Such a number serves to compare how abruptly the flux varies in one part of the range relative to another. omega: 2.8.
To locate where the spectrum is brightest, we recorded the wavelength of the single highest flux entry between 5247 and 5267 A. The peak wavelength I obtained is 5258.09 A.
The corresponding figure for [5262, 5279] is 5277.50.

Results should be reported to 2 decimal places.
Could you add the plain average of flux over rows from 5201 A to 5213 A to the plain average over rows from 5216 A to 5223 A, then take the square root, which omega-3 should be 2.97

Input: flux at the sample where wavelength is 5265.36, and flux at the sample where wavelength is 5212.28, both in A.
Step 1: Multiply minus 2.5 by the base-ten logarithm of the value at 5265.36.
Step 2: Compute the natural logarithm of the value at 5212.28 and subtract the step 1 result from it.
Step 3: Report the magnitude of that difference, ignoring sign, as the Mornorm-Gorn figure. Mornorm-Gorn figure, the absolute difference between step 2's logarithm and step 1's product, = 2.94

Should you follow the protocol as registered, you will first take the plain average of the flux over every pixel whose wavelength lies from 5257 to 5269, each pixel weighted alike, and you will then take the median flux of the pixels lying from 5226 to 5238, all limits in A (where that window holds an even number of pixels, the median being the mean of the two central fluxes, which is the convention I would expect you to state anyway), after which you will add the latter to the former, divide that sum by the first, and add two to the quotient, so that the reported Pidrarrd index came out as 4.12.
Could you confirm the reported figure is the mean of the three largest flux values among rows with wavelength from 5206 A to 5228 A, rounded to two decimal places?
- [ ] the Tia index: 5.43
